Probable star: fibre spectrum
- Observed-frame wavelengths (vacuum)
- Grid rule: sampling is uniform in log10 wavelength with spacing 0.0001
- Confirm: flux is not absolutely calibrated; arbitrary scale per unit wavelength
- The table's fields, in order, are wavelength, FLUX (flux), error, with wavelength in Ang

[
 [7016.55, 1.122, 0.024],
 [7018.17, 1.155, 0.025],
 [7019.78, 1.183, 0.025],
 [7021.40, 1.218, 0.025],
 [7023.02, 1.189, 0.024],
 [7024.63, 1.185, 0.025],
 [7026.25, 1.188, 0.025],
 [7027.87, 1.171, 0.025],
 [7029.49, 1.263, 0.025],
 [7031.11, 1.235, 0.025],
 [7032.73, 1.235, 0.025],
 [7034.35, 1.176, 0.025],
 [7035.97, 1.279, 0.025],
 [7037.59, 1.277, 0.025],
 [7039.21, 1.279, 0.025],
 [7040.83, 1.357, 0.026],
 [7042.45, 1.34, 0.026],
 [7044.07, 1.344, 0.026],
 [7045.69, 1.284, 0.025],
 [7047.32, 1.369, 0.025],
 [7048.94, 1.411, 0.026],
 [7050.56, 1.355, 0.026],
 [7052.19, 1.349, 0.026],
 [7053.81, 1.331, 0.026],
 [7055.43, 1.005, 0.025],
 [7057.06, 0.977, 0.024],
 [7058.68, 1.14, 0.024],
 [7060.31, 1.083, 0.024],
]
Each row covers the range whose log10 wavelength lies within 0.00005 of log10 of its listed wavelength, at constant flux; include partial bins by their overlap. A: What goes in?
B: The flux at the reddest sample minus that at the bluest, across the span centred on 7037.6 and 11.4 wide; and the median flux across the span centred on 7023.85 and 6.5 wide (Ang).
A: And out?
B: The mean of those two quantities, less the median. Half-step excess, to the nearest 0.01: -0.54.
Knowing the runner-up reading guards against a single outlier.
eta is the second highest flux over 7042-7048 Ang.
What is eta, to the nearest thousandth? 1.344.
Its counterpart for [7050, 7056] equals 1.349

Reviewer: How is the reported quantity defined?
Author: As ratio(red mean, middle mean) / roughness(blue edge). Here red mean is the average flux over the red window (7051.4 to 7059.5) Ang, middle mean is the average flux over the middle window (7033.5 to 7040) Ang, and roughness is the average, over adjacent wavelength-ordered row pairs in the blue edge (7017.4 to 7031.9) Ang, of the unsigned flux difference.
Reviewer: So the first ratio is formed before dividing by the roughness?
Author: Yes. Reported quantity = 31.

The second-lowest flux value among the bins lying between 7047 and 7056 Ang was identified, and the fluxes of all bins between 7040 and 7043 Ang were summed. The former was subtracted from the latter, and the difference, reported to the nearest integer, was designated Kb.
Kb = 1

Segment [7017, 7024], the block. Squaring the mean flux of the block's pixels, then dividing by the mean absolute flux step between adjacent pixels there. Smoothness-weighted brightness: 46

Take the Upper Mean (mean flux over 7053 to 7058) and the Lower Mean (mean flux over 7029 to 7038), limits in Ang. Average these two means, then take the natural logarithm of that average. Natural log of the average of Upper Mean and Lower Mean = 0.16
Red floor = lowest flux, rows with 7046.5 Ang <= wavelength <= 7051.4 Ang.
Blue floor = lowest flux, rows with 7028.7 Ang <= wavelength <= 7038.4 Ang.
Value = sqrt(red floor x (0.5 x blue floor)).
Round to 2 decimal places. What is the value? 0.89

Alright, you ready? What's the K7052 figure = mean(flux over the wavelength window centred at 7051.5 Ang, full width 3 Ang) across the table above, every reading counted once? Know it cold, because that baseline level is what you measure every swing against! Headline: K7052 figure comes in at 1.35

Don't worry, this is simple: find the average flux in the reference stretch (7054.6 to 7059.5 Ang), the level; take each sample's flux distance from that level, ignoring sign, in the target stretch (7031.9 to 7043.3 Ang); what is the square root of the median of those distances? 0.49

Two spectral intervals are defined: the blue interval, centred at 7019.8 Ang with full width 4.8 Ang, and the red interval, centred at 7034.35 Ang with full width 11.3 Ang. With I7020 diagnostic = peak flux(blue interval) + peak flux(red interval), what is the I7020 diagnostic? 2.50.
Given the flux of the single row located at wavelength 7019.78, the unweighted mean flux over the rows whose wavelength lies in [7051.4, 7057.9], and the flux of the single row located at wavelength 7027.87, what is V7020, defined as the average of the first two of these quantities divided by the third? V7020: 1.00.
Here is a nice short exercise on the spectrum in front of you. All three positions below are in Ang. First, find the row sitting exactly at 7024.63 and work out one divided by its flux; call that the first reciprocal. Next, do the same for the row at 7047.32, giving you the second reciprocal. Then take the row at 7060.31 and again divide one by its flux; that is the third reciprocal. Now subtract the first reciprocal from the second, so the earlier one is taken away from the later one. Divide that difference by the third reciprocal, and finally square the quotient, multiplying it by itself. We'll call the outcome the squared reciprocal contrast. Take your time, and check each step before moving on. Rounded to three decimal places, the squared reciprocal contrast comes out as 0.015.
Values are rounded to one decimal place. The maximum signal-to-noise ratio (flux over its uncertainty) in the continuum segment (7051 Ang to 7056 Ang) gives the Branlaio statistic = 51.9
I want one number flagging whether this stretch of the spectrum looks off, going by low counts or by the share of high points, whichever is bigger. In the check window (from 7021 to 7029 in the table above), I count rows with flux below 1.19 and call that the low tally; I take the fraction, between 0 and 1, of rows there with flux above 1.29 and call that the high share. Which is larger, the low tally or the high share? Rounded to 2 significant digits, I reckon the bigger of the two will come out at 4.0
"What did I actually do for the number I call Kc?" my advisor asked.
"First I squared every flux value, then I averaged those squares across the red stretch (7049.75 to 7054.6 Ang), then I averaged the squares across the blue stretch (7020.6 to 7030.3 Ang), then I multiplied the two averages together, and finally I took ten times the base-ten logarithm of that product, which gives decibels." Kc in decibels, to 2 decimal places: 4.18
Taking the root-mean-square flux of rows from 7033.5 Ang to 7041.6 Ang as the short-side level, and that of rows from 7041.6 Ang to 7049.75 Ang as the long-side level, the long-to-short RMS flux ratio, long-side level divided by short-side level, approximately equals 1.06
